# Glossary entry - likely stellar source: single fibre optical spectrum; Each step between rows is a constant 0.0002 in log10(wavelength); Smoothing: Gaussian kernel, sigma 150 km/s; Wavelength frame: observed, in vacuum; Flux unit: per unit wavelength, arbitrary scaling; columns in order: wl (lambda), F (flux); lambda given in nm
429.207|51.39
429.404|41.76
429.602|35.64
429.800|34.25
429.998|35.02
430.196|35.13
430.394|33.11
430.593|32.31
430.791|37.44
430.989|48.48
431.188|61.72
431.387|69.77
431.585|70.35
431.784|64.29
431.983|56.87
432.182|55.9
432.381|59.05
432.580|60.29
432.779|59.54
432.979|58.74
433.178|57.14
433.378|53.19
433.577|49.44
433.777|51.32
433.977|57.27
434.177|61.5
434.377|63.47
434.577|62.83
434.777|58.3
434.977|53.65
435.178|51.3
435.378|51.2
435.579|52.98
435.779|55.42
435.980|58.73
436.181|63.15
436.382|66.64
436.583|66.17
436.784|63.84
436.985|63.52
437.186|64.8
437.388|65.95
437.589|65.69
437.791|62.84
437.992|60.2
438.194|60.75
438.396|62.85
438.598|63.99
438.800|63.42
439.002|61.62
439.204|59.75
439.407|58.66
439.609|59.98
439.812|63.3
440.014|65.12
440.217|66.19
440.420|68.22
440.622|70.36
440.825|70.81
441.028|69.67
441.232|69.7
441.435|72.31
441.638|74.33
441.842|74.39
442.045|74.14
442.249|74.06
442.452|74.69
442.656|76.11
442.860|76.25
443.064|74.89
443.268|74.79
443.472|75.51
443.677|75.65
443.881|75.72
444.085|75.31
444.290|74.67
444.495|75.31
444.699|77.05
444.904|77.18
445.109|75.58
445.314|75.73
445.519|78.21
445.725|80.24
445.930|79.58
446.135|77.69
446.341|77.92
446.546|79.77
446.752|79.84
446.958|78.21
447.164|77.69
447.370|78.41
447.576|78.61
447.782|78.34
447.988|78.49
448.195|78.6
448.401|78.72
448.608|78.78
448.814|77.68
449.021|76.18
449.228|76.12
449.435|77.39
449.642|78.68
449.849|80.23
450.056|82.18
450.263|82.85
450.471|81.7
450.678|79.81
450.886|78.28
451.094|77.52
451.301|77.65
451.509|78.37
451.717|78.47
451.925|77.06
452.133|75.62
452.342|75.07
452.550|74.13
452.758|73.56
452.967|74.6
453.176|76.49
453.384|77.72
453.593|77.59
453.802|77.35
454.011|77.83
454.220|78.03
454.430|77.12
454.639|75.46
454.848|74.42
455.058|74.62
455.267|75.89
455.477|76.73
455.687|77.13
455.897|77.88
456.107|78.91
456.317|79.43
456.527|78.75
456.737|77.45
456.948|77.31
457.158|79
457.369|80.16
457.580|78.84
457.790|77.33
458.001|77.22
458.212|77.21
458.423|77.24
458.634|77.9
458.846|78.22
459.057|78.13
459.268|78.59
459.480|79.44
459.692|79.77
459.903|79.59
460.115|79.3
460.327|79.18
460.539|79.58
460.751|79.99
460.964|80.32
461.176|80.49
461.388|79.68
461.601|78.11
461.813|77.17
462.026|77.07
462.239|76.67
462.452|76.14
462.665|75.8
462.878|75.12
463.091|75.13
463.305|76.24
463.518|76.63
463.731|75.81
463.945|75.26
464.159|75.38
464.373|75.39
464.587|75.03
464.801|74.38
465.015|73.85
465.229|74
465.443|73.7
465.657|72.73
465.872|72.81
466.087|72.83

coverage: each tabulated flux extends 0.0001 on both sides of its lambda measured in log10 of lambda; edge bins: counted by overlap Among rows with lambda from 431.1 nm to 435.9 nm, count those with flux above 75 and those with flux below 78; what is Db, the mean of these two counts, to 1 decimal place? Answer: 12.0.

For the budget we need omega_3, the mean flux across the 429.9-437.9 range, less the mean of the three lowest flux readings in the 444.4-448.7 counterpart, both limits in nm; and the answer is -19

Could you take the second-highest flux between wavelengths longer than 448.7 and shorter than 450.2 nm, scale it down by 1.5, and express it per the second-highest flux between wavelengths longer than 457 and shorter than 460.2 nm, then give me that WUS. 0.67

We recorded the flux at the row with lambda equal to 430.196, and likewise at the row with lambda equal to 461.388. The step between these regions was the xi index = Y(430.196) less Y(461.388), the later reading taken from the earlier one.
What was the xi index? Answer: -45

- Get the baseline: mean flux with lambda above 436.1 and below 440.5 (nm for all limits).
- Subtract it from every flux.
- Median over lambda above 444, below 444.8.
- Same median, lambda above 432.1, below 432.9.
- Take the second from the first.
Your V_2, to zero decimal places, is 16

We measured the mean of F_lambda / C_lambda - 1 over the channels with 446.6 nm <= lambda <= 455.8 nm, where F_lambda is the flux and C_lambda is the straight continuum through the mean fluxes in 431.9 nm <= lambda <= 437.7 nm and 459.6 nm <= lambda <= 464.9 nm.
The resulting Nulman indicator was 0.111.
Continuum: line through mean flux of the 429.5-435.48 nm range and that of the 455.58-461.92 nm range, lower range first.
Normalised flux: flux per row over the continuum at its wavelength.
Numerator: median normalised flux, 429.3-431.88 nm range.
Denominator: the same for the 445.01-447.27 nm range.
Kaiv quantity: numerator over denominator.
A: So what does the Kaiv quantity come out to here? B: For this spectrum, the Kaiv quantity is 0.63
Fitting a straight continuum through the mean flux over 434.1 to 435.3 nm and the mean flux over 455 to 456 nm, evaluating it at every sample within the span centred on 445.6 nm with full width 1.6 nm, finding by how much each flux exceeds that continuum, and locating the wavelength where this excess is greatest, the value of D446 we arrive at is 445.725 nm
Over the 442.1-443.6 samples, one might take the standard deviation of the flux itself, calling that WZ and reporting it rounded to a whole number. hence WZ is 1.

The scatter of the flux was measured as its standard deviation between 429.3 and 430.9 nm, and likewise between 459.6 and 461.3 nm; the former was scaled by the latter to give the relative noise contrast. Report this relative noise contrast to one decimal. 6.3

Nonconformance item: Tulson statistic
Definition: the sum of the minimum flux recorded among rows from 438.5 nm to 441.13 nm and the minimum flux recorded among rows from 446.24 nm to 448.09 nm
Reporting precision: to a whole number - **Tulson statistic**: 136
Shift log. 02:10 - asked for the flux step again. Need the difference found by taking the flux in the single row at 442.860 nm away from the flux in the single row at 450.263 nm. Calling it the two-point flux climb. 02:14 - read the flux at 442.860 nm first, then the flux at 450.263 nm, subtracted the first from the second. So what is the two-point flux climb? 7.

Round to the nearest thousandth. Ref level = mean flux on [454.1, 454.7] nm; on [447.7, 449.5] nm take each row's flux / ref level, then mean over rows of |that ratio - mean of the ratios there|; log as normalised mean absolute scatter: 0.011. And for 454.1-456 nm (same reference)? 0.015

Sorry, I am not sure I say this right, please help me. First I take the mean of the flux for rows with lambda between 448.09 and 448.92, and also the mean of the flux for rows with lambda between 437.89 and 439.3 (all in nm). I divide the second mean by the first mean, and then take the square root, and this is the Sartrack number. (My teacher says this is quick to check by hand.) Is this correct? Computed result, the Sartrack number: 0.89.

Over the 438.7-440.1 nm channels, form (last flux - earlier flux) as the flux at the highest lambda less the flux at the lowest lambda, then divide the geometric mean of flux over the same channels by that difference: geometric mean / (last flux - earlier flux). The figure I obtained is 36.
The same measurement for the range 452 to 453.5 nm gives 36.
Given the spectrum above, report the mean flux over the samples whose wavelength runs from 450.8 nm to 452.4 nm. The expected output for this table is 77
